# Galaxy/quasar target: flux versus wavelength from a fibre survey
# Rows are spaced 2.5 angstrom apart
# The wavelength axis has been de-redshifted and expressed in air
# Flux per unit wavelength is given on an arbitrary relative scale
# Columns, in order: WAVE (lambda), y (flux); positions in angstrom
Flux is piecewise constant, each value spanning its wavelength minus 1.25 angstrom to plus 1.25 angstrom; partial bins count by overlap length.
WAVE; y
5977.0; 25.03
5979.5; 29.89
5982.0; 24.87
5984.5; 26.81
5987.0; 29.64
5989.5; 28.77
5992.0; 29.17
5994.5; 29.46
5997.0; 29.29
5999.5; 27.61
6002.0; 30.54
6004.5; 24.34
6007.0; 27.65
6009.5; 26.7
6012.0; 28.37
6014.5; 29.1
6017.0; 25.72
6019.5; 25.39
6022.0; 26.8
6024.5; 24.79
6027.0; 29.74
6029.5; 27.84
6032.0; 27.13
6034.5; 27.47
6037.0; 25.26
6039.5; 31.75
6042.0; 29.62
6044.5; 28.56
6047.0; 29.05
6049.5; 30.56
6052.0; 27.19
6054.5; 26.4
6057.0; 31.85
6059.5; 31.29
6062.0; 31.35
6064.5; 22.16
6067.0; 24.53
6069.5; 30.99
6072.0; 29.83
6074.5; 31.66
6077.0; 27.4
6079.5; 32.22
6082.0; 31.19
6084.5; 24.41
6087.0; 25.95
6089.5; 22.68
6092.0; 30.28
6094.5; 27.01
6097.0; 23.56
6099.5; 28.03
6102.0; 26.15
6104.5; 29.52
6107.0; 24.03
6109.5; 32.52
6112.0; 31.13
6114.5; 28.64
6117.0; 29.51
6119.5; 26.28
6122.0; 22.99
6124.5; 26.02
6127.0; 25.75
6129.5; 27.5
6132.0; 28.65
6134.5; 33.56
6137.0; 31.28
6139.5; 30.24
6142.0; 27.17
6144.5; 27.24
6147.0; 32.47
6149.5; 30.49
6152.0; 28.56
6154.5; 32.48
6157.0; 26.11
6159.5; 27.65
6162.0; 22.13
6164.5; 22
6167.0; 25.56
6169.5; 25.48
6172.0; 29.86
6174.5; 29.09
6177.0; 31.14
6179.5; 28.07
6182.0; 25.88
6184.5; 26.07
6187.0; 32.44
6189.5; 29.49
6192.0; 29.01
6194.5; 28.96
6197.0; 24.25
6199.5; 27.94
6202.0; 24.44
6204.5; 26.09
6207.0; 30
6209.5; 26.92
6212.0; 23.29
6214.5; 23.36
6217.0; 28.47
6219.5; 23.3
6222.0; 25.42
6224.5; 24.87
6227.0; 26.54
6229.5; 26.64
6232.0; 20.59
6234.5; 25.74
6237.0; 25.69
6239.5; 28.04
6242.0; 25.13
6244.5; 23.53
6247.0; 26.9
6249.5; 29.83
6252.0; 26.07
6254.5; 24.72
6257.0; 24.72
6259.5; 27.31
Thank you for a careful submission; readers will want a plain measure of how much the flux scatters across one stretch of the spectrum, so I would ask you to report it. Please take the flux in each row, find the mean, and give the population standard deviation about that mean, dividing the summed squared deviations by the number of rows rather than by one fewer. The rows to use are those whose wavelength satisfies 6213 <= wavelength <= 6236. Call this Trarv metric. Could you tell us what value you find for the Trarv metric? 2.18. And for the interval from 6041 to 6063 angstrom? 1.80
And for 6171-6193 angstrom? 2.02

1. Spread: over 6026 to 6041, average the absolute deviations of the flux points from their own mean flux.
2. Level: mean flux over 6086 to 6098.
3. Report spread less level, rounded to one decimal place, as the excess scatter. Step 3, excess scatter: -24.2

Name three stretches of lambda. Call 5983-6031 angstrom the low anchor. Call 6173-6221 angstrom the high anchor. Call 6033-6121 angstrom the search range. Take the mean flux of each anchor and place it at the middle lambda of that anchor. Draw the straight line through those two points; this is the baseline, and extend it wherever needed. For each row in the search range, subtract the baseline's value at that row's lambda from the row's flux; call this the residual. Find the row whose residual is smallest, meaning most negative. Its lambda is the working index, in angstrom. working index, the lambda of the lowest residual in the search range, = 6064.5 angstrom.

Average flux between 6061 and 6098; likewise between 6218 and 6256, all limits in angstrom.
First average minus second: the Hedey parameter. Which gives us 2.1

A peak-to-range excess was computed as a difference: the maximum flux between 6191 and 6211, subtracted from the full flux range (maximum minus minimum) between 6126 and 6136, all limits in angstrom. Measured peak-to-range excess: -22.2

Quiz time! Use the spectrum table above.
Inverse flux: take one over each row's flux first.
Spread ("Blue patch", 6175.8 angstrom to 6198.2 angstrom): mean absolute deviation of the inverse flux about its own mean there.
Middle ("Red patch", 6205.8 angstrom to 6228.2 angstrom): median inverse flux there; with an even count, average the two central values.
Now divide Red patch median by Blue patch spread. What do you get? 15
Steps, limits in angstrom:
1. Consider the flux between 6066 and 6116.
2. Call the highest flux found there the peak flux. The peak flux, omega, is 32.52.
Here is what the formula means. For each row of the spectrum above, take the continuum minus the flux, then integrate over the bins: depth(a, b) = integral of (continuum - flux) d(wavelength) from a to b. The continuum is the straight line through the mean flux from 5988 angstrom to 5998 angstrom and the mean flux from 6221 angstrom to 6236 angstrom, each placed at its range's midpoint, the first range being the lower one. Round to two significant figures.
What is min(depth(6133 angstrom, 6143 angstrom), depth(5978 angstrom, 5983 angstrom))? -40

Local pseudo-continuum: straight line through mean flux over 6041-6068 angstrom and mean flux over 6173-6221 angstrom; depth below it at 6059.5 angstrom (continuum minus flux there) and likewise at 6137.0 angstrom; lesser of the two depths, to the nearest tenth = -3.5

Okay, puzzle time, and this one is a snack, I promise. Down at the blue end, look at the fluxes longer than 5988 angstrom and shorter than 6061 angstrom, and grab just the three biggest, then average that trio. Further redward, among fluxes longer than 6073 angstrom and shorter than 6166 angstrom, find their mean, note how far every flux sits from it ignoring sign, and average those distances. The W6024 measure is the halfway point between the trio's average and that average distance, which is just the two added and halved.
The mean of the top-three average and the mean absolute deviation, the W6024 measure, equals 17.1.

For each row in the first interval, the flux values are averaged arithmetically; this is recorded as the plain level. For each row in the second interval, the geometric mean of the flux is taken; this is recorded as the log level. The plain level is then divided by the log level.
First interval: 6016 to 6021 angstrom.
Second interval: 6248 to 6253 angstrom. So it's 0.92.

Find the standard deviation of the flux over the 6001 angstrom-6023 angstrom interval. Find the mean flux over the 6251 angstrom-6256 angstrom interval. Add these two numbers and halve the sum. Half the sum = 13.6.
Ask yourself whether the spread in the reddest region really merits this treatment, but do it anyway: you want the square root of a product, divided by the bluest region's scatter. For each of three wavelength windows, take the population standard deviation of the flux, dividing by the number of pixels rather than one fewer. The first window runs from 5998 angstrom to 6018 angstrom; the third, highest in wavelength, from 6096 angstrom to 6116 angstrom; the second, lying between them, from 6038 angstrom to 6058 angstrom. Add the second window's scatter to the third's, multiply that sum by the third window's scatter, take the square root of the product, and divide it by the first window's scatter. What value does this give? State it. 2.10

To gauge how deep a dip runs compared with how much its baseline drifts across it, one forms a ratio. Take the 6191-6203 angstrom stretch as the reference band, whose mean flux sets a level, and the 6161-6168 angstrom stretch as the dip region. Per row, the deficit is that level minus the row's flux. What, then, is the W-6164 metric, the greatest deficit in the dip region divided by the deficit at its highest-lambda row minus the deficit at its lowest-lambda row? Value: -1.4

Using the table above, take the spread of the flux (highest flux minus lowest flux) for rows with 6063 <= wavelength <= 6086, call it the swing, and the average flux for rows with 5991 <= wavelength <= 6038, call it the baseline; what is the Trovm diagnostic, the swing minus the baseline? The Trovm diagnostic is -17.4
